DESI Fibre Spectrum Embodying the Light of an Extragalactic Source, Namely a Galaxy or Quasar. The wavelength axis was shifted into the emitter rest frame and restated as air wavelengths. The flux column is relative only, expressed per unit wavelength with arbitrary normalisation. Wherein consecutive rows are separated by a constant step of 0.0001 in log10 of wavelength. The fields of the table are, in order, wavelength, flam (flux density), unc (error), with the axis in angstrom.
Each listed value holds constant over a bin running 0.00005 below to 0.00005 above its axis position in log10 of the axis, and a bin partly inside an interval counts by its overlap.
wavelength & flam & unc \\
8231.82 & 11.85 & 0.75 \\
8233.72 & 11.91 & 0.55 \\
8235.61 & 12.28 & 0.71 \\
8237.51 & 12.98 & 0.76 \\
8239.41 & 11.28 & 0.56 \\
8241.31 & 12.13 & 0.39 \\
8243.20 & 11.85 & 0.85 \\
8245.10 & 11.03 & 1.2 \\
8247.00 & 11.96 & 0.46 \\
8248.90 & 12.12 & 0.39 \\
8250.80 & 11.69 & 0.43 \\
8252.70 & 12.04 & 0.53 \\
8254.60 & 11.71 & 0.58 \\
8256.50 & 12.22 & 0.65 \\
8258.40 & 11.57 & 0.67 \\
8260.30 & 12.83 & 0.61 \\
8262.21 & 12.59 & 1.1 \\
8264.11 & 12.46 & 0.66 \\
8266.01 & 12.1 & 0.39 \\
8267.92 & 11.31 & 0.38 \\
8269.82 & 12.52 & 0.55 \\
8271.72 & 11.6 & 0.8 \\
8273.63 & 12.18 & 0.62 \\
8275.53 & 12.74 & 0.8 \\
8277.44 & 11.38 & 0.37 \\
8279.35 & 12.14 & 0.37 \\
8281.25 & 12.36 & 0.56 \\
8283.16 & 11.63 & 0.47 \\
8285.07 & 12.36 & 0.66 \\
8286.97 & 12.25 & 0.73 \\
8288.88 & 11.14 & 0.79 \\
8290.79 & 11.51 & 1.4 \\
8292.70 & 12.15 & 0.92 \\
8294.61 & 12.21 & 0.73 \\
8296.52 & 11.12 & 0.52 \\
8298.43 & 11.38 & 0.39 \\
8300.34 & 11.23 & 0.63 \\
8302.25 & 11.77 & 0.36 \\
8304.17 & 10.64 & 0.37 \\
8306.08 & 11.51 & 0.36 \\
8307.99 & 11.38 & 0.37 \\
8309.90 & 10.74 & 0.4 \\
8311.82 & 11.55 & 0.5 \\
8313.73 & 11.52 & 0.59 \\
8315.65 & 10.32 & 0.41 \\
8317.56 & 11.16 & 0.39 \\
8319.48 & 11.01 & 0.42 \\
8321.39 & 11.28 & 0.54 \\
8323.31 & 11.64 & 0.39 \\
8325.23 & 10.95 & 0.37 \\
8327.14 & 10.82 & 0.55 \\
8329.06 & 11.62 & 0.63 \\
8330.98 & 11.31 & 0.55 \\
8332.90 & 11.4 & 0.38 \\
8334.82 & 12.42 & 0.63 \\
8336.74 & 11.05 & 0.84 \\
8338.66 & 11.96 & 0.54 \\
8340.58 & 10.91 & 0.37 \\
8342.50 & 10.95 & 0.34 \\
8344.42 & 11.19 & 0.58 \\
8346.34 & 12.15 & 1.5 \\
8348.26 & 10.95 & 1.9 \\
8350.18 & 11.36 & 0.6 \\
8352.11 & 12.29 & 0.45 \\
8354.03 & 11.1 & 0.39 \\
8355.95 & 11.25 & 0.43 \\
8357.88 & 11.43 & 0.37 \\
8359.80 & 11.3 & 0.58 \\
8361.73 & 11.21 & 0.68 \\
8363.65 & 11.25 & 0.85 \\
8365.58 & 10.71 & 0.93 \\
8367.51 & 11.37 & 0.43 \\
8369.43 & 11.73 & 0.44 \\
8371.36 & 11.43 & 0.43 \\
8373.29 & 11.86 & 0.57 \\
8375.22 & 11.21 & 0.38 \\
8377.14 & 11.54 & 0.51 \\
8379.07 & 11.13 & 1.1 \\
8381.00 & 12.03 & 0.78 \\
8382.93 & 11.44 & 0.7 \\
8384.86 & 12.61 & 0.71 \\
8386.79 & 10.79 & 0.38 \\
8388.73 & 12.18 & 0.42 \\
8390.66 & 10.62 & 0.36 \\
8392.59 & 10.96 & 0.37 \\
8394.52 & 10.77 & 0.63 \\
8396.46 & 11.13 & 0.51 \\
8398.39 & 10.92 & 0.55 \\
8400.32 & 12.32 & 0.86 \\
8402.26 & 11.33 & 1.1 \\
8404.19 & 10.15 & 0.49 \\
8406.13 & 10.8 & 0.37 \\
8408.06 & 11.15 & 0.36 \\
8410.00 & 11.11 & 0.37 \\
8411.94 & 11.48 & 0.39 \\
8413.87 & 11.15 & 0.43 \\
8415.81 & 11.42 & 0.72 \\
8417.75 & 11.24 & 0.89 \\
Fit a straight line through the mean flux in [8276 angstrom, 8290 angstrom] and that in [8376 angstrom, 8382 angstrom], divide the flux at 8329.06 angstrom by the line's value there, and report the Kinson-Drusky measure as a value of 0.99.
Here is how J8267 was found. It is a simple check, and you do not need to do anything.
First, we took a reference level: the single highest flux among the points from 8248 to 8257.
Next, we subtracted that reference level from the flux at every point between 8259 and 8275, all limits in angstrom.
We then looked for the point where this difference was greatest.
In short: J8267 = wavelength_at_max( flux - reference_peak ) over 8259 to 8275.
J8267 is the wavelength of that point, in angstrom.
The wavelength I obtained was 8260.30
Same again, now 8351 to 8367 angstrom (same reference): 8352.11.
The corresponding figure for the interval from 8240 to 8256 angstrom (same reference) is 8241.31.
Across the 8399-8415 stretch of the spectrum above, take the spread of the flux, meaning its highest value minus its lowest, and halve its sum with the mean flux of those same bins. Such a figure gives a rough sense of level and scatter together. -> 6.68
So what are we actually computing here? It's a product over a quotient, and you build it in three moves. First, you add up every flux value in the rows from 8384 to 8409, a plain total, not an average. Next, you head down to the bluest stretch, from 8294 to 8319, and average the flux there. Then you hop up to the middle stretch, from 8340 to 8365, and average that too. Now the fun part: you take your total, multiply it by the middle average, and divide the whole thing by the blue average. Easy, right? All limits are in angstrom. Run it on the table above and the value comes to 147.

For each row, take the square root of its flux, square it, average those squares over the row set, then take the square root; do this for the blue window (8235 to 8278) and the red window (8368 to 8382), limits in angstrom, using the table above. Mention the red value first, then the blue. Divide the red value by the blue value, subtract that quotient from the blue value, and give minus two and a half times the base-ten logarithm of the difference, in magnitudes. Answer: -0.99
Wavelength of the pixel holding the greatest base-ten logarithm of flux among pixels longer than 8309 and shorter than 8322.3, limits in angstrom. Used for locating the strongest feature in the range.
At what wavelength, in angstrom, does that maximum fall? 8311.82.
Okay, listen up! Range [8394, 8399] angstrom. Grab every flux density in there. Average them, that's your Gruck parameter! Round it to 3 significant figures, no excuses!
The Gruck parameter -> 10.9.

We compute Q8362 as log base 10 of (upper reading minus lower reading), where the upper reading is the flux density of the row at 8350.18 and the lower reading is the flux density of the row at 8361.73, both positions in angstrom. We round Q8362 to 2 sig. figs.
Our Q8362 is -0.82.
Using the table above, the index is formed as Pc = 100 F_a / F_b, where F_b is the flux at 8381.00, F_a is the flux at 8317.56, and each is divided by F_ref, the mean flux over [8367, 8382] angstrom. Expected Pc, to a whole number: 93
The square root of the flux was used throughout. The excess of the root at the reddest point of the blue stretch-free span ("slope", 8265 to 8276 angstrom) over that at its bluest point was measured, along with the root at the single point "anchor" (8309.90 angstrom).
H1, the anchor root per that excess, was 36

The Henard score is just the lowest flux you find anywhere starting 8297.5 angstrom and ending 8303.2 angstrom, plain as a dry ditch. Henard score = 11.23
